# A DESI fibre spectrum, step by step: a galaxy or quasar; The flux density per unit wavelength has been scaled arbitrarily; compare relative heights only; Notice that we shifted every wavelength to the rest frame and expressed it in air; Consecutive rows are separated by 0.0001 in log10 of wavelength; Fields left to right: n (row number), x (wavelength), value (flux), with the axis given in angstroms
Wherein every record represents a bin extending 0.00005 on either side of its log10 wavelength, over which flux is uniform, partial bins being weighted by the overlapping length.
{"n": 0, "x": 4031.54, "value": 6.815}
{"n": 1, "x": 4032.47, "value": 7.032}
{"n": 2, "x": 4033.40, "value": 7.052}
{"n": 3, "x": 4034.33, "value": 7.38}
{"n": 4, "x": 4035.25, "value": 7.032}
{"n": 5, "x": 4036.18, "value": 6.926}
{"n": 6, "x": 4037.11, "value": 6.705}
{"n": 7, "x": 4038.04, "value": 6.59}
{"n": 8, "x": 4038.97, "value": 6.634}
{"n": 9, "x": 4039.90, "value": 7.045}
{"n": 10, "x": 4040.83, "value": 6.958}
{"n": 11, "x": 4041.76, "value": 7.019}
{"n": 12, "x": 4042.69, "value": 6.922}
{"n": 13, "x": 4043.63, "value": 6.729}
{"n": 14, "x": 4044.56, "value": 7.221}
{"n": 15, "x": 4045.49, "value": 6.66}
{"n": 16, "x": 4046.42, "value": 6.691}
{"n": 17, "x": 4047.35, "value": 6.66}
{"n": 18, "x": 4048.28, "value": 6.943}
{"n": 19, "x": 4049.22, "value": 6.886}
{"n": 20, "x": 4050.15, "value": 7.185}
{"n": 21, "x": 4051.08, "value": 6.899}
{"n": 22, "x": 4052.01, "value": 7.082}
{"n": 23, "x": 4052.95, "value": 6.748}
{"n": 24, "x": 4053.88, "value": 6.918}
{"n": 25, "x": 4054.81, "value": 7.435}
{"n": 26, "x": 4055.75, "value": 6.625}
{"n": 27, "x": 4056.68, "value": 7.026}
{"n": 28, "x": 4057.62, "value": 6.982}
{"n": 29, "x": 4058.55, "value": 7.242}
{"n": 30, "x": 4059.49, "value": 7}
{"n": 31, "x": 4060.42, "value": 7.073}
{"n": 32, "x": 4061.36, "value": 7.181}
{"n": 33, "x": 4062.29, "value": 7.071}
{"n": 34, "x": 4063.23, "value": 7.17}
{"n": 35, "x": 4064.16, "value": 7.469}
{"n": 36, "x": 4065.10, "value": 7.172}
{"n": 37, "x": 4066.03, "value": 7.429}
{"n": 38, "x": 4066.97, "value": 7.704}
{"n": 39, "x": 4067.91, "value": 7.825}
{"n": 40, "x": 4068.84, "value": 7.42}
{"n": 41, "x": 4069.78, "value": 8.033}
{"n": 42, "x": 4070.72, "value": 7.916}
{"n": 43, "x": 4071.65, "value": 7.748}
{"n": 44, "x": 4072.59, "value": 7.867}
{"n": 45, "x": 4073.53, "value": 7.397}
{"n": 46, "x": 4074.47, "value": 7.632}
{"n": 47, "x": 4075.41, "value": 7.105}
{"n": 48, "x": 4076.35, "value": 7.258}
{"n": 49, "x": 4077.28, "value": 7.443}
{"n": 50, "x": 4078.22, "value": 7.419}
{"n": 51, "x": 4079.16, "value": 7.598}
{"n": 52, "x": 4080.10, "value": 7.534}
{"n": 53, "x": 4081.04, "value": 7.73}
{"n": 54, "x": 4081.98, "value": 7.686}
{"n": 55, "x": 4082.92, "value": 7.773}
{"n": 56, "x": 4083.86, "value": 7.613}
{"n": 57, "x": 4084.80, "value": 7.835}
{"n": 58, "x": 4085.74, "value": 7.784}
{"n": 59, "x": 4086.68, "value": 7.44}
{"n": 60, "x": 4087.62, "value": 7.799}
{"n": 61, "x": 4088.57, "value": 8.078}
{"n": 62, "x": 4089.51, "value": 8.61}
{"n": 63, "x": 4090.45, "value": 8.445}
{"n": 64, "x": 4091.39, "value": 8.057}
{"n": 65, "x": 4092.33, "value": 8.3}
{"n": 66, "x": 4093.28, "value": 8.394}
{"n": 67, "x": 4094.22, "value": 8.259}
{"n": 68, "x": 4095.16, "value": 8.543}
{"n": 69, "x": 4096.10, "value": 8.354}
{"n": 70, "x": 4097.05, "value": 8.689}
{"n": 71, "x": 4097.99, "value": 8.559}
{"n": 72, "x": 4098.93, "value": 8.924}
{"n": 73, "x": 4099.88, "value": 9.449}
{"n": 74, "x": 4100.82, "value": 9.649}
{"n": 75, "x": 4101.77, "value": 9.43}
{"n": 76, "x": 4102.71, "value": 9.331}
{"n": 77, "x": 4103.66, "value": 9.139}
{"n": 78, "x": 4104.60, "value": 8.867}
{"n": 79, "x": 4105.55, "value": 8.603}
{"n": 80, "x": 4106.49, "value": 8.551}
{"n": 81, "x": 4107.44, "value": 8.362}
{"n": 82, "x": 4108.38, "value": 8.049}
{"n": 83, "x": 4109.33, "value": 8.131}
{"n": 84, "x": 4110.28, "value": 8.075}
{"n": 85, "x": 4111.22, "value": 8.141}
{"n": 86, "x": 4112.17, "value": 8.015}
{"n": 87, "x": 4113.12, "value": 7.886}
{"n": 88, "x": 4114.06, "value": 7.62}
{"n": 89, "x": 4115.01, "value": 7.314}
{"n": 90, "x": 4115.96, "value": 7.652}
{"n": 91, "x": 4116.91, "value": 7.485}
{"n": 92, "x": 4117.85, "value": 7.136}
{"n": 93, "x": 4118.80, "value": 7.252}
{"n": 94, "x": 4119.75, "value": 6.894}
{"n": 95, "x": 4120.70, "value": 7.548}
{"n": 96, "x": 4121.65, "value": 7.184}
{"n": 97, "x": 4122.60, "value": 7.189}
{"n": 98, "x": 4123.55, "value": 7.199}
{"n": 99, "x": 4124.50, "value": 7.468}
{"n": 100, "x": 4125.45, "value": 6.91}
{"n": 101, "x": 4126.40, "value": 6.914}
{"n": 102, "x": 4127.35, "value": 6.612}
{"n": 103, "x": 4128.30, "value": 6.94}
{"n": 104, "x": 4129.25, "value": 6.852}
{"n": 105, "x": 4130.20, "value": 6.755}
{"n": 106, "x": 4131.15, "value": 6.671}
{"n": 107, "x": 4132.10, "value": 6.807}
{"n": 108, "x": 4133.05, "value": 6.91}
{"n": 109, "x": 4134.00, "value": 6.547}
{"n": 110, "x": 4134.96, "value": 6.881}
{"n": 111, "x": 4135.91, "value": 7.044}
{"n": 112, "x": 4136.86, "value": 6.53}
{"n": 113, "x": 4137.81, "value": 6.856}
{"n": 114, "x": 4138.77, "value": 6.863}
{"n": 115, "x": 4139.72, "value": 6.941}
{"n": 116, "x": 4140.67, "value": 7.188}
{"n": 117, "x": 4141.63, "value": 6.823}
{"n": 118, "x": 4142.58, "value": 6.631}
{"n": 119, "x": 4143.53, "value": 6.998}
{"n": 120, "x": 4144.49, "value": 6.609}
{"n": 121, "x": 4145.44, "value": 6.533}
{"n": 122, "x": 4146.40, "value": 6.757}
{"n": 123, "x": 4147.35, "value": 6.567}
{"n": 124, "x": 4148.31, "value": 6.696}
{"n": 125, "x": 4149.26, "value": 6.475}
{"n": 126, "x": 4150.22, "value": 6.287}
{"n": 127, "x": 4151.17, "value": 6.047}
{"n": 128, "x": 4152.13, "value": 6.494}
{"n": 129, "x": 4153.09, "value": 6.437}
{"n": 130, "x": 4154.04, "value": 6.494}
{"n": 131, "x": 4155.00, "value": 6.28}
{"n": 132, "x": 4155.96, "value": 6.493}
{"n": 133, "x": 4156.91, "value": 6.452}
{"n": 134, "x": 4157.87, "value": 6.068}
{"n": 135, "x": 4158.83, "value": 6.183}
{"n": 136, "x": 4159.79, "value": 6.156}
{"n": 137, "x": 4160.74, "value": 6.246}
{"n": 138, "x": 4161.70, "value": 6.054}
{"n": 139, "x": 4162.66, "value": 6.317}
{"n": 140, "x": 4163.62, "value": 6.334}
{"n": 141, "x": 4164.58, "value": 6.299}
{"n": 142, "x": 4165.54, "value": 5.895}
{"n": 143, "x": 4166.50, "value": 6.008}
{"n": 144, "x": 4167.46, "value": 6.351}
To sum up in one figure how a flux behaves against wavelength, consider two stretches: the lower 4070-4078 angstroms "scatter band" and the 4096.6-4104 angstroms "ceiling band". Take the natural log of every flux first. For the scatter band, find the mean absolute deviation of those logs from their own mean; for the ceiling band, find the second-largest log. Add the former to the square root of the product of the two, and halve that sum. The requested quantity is 0.151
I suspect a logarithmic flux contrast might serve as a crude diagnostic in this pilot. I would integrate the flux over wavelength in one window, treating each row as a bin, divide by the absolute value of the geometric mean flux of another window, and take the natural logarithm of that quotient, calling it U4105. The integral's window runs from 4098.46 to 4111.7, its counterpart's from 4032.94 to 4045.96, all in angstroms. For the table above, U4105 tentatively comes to 2.82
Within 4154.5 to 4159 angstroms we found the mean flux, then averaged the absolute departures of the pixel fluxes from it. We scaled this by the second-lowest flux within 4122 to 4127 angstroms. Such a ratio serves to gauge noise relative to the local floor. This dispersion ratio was 0.021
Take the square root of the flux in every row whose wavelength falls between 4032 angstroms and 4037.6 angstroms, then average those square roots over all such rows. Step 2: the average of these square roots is 2.65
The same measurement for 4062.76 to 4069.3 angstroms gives 2.73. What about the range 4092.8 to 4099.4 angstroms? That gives 2.92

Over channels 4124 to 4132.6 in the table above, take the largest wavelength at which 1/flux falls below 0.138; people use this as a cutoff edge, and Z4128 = 4124.50 angstroms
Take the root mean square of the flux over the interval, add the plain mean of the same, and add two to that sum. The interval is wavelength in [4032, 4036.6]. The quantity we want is 16.2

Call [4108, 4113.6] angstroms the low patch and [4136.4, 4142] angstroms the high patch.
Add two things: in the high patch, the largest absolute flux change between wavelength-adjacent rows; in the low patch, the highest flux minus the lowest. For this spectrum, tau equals 0.62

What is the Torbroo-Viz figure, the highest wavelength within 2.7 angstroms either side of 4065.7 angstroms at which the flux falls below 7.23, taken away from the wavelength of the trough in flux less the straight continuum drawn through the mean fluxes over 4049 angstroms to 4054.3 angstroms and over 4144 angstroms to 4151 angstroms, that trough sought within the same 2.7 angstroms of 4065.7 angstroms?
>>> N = -1.9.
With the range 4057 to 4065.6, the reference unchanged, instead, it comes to -7.5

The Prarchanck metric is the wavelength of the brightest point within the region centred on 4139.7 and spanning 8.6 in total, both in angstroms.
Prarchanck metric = 4140.67 angstroms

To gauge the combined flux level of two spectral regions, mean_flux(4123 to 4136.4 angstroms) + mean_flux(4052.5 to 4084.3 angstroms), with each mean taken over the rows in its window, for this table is 14.3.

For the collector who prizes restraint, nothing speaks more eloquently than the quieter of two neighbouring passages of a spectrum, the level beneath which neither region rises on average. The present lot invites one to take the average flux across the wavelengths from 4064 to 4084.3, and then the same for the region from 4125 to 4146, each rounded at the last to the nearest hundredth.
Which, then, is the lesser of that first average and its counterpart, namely 6.81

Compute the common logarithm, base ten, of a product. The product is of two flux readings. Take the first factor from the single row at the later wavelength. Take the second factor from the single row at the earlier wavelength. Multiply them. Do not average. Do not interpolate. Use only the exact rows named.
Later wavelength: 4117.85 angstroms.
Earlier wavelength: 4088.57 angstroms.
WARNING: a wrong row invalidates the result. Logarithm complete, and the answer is 1.76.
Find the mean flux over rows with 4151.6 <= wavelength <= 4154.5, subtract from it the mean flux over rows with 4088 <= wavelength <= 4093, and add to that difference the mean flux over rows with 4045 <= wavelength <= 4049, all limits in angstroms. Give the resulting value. 4.9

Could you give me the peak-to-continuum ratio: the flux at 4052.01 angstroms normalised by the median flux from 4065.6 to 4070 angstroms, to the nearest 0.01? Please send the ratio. 0.92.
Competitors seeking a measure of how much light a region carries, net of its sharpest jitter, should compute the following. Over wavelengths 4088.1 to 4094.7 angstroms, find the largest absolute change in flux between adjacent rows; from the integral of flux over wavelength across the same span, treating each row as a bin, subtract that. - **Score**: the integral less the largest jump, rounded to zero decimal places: 54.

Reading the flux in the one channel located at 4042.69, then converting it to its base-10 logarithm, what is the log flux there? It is 0.840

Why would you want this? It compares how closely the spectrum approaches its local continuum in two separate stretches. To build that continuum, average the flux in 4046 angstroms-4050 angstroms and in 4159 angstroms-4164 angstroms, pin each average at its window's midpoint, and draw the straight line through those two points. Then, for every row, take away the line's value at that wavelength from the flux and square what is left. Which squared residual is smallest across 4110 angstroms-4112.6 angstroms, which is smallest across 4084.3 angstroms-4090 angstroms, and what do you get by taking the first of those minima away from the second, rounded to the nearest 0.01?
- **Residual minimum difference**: -1.68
